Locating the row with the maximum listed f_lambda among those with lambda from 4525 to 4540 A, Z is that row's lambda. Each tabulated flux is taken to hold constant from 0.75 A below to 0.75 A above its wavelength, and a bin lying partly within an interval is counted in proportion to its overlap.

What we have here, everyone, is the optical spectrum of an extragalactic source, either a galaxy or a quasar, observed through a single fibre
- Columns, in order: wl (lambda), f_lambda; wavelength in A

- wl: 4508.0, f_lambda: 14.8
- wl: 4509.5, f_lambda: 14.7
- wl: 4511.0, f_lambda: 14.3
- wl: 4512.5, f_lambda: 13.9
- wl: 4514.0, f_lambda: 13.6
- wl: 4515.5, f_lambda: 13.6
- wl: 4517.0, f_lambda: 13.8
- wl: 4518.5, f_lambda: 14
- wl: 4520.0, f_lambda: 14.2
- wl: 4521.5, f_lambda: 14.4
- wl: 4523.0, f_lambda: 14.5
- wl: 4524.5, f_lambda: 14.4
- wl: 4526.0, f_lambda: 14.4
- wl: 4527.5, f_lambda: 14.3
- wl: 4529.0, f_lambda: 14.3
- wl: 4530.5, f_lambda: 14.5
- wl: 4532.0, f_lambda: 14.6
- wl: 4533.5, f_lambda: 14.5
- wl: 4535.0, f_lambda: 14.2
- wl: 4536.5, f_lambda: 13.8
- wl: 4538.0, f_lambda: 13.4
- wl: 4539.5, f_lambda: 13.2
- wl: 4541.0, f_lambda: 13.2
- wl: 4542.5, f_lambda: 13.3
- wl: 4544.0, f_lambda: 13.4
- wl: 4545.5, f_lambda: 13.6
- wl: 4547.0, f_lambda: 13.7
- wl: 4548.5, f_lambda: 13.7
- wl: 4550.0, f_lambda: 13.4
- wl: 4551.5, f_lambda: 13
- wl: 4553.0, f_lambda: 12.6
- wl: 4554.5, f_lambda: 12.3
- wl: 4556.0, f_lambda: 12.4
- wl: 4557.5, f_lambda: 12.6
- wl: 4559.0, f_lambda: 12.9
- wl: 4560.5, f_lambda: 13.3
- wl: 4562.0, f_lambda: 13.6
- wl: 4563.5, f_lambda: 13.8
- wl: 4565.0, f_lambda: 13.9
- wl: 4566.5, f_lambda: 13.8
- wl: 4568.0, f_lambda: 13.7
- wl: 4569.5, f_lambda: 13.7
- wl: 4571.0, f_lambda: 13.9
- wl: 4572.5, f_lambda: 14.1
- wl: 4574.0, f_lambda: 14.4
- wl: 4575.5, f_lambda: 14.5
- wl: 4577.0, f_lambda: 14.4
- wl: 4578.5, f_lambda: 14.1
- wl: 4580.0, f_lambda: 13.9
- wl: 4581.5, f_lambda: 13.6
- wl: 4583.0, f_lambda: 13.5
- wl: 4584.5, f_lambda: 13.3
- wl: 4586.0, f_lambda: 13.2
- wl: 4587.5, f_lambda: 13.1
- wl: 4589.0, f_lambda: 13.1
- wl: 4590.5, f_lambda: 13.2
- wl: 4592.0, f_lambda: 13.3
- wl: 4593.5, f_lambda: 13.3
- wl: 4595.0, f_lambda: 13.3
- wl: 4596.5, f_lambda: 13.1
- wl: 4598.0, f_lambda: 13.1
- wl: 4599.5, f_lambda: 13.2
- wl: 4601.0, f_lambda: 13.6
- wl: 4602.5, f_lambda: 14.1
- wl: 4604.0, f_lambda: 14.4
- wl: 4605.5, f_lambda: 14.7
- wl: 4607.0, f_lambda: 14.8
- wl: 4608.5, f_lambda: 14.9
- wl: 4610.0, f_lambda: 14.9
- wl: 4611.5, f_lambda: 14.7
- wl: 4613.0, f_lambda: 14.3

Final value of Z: 4532.0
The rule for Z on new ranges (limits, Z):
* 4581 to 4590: 4581.5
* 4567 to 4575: 4574.0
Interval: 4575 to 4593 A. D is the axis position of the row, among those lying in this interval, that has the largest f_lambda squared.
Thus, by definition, 4575.5 A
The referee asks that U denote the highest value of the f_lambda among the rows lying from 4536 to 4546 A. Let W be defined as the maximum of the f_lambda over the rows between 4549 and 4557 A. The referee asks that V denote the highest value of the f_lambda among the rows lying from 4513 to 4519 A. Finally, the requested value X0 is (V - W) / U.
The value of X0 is 0.04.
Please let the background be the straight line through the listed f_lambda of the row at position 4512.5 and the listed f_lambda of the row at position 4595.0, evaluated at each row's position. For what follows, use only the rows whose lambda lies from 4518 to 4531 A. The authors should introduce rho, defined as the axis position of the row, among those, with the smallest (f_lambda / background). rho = 4518.5 A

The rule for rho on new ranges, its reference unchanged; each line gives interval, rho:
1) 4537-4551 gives 4539.5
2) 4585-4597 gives 4587.5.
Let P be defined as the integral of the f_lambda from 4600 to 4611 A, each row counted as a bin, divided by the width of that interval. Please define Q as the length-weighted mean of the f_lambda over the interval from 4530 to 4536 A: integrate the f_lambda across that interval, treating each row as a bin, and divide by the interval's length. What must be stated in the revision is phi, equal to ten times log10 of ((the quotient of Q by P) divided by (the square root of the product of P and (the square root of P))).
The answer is -8.7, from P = 14.5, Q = 14.4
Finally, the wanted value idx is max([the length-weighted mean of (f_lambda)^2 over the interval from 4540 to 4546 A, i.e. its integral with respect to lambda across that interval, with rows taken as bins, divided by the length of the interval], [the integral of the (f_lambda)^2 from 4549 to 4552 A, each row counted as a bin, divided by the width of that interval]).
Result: 178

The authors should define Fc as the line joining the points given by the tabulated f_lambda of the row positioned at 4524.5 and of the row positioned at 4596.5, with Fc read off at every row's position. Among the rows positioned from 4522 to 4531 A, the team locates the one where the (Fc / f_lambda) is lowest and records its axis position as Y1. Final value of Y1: 4530.5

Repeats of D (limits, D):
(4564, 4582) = 4575.5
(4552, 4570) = 4565.0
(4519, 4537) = 4532.0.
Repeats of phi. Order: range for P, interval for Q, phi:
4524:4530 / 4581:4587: -9.0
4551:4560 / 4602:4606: -7.7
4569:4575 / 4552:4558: -9.1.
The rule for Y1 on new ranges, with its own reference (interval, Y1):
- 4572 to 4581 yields 4575.5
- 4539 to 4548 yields 4547.0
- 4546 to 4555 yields 4548.5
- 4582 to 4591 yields 4583.0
